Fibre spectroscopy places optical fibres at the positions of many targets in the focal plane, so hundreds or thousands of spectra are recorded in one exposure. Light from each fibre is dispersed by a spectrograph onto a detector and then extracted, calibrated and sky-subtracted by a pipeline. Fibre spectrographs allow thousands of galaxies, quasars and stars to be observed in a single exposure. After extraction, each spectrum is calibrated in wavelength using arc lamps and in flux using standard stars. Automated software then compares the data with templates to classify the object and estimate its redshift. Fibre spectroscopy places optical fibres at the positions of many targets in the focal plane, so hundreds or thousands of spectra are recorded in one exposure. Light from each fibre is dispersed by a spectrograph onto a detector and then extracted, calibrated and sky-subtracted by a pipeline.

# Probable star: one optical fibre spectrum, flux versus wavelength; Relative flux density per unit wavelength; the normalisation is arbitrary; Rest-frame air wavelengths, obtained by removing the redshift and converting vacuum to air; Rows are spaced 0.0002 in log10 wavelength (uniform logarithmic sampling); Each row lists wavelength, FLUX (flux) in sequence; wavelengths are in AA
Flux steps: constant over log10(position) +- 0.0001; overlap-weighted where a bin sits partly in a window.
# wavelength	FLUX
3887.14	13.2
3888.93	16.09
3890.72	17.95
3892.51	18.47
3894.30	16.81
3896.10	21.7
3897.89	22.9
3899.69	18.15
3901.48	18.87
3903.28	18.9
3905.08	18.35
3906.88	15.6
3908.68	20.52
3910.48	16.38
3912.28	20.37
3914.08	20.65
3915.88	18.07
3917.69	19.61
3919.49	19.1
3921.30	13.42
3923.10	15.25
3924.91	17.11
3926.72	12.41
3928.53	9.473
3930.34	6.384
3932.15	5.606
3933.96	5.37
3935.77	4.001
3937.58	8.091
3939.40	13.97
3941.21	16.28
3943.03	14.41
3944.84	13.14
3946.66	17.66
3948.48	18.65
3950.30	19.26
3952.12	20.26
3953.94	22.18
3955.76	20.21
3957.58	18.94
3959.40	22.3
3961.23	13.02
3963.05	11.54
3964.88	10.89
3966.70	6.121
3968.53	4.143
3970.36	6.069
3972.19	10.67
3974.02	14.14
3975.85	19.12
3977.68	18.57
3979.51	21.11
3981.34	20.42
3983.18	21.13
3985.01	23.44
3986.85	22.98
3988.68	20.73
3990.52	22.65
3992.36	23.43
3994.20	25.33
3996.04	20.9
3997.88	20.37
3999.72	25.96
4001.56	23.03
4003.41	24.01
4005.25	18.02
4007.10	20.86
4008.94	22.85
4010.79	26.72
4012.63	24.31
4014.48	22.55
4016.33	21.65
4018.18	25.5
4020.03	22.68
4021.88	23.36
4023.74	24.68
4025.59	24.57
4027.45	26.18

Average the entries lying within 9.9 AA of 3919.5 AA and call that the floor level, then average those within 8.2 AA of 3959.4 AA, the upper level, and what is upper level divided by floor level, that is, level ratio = 0.98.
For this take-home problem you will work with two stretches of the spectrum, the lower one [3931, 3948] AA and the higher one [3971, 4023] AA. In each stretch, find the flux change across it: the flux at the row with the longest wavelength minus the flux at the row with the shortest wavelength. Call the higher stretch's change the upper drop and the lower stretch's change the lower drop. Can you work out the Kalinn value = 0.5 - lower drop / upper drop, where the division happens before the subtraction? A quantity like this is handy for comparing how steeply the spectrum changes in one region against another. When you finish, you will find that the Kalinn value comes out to 0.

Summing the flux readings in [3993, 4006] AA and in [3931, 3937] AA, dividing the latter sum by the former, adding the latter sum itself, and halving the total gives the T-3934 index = 7.5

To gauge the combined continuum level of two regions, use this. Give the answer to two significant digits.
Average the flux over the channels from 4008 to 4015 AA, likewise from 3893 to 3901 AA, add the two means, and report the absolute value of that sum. 44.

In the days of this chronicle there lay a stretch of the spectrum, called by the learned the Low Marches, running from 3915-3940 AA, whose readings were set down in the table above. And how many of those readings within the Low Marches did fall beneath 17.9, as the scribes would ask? 11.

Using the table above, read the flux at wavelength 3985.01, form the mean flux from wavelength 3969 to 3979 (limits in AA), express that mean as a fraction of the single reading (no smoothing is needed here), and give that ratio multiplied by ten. 6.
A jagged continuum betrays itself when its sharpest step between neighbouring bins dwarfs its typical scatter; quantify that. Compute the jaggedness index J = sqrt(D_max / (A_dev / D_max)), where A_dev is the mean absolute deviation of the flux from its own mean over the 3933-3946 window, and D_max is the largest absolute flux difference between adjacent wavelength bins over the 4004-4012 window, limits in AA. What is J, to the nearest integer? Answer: 2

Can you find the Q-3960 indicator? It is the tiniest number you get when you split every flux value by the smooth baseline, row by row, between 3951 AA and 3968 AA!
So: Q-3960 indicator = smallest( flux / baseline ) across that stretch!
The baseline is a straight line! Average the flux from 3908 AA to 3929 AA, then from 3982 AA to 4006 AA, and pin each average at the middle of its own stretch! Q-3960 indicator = 0.30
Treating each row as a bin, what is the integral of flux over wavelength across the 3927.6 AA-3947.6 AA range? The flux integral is 208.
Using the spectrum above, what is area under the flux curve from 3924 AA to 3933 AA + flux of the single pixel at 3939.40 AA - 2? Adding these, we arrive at 104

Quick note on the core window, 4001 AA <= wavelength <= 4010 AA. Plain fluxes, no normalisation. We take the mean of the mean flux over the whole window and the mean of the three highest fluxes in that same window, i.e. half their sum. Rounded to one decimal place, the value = 22.5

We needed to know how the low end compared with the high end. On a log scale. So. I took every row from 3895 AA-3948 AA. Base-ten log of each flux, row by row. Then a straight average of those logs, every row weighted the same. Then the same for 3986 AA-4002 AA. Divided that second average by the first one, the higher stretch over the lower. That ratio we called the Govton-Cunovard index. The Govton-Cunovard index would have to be 1.18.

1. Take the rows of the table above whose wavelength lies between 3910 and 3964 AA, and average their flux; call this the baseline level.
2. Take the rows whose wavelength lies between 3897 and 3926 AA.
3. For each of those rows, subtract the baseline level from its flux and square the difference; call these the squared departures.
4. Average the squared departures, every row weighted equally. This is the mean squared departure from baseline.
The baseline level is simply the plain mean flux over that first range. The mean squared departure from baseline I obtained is 16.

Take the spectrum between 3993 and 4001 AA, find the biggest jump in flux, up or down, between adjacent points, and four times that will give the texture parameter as 22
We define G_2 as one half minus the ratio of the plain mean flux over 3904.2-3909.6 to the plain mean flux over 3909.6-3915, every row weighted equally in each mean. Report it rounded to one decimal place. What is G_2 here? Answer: -0.4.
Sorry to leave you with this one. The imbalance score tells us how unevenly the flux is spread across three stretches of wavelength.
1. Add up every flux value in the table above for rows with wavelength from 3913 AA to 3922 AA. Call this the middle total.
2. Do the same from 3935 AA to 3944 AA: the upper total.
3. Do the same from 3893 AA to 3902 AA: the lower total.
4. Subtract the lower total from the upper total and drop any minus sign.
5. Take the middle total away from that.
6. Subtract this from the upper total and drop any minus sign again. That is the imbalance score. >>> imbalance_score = 106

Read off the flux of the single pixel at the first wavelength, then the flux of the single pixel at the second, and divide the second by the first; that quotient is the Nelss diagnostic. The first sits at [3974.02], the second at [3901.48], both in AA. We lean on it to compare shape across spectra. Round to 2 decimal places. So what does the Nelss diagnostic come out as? 1.33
